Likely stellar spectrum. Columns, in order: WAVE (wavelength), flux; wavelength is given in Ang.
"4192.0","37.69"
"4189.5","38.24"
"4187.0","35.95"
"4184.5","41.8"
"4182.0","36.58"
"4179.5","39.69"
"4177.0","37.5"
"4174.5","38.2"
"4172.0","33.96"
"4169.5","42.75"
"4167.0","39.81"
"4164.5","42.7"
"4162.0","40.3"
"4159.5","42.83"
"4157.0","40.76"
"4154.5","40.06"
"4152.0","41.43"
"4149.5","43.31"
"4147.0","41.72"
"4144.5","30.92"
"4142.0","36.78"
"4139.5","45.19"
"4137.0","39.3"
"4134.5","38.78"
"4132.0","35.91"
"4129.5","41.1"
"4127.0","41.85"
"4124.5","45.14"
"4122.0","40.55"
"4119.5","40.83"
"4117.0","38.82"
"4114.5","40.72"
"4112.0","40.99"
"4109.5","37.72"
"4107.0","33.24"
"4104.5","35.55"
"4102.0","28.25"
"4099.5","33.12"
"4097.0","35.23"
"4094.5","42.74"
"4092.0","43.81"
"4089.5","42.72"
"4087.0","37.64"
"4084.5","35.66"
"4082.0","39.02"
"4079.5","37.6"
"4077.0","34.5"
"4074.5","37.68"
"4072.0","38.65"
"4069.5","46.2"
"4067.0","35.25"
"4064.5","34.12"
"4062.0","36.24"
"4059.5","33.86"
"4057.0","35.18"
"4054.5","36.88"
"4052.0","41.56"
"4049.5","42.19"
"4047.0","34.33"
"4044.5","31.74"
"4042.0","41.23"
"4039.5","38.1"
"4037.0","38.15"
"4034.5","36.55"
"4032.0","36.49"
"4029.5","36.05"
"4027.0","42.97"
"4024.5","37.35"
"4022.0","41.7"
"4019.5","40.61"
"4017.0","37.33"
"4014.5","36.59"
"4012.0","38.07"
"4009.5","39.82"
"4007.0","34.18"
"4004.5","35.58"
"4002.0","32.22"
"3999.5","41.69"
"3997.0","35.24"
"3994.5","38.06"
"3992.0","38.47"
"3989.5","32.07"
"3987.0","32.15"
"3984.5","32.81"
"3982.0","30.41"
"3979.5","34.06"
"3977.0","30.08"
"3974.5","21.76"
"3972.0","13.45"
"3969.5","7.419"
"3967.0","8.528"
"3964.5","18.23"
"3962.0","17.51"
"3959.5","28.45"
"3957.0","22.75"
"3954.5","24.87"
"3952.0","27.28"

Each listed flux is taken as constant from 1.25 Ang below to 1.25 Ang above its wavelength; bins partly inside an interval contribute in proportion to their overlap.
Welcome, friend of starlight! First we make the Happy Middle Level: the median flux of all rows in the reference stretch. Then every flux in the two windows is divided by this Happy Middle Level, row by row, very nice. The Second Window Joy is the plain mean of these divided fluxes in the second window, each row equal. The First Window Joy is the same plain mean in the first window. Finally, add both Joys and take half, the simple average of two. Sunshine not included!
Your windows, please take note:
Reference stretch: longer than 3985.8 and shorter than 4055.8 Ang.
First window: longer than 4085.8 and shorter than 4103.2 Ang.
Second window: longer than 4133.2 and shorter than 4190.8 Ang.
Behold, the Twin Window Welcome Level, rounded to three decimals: 1.033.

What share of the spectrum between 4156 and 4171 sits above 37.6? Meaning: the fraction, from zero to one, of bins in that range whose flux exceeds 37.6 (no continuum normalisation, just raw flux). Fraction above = 1.0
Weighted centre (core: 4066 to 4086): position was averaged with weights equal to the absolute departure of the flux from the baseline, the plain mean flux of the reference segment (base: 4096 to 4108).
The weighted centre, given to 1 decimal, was 4074.5 Ang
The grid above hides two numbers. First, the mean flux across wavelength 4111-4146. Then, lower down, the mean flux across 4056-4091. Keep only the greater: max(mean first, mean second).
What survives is 39.8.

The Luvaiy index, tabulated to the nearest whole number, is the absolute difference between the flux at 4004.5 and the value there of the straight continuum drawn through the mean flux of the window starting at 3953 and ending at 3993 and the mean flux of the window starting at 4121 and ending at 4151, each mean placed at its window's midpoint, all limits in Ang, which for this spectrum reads 8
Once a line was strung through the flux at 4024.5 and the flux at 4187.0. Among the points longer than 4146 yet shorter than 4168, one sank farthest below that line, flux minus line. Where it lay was 4167.0 Ang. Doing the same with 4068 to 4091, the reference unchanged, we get 4077.0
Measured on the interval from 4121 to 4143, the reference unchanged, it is 4132.0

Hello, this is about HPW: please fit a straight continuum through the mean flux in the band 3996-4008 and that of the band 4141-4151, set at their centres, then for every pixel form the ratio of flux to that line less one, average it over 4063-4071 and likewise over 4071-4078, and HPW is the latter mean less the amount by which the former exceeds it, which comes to -0.05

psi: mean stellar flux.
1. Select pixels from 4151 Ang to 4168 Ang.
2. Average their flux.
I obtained 41.1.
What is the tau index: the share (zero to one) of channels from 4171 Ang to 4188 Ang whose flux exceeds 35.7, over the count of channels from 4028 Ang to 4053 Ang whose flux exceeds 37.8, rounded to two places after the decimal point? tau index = 0.17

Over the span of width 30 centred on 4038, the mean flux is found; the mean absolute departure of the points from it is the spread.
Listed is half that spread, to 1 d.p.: 1.3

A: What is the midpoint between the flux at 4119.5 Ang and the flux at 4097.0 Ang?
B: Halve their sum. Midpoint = 38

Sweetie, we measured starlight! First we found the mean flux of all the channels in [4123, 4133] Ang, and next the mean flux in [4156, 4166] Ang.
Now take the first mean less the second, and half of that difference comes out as -0.3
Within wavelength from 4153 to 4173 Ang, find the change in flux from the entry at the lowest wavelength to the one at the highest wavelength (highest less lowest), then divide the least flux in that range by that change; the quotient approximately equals -6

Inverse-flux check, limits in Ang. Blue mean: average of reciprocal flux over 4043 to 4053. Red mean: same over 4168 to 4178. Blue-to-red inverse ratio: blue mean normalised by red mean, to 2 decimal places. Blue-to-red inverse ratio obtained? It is 1.03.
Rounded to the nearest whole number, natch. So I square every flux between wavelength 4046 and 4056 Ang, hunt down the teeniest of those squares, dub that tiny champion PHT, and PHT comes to 1179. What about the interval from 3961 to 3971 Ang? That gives 55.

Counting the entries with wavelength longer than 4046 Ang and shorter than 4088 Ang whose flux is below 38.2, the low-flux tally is 12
